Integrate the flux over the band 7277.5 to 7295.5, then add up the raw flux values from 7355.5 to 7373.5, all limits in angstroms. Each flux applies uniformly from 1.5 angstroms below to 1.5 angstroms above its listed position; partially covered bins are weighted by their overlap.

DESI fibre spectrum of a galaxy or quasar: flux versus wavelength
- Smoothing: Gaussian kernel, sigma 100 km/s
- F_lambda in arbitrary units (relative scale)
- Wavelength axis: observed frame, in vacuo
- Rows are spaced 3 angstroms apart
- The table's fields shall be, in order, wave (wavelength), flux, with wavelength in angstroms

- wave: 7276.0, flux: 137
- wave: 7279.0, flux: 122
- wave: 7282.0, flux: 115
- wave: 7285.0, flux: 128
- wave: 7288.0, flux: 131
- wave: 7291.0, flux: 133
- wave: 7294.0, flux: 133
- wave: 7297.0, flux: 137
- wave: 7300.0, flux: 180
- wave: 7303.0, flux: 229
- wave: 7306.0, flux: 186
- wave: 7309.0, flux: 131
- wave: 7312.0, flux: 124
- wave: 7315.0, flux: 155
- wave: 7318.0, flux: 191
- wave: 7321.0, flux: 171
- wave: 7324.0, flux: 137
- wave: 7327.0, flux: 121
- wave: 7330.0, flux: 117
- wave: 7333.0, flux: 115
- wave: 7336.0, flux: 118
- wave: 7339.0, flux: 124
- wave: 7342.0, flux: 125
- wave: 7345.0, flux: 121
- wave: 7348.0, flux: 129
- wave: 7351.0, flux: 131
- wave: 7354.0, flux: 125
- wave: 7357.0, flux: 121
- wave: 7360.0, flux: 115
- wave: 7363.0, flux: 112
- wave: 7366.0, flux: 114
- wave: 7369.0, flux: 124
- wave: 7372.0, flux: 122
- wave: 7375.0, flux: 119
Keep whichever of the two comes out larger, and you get 2286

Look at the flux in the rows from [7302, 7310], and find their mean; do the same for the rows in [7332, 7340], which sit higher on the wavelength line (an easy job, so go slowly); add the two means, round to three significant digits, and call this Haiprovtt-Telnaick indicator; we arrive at 301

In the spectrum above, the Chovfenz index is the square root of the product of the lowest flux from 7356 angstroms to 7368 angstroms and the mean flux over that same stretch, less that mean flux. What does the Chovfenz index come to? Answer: -1.8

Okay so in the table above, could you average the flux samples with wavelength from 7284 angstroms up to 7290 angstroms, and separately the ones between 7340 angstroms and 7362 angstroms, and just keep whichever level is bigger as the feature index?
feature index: 130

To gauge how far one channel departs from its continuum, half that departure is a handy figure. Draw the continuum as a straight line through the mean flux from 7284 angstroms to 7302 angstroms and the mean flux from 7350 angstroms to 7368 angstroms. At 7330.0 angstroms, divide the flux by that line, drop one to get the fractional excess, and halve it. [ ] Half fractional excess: -0.05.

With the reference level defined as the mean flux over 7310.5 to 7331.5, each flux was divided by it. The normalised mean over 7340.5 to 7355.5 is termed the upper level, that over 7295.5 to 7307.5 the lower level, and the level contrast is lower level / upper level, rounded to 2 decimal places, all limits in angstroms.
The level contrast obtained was 1.45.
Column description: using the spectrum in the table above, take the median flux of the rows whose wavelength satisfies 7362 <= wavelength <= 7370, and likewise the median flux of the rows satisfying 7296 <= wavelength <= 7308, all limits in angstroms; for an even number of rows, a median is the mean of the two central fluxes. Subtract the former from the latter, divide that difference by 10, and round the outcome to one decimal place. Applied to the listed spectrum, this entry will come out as 6.9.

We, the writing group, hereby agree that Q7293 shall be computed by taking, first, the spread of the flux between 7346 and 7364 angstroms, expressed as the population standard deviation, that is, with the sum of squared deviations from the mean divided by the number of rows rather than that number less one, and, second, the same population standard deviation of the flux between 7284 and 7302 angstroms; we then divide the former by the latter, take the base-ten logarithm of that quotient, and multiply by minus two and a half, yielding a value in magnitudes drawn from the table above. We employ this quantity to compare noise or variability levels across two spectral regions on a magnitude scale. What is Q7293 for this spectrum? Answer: 1.03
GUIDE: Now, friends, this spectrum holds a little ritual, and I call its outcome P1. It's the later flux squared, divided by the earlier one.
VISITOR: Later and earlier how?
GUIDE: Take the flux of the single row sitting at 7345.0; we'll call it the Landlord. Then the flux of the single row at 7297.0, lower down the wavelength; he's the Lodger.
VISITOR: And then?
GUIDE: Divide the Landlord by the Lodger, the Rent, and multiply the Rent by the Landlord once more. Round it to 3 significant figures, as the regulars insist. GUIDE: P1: 107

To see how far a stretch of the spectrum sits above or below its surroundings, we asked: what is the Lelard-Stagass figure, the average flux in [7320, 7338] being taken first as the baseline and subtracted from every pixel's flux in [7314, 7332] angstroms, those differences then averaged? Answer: 19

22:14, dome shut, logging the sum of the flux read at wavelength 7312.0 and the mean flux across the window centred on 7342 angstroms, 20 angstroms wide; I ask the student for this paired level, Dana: 247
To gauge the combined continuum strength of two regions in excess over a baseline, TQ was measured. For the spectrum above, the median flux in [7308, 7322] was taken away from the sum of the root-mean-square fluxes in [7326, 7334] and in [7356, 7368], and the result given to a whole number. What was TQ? 78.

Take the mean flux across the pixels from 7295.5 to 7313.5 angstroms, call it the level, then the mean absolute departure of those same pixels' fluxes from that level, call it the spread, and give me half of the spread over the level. 0.103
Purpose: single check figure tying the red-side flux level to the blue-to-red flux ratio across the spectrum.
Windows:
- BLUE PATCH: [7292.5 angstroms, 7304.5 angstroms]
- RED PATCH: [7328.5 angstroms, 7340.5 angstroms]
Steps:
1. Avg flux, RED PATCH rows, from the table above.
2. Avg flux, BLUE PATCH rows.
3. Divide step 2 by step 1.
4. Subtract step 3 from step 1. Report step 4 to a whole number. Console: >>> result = 117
